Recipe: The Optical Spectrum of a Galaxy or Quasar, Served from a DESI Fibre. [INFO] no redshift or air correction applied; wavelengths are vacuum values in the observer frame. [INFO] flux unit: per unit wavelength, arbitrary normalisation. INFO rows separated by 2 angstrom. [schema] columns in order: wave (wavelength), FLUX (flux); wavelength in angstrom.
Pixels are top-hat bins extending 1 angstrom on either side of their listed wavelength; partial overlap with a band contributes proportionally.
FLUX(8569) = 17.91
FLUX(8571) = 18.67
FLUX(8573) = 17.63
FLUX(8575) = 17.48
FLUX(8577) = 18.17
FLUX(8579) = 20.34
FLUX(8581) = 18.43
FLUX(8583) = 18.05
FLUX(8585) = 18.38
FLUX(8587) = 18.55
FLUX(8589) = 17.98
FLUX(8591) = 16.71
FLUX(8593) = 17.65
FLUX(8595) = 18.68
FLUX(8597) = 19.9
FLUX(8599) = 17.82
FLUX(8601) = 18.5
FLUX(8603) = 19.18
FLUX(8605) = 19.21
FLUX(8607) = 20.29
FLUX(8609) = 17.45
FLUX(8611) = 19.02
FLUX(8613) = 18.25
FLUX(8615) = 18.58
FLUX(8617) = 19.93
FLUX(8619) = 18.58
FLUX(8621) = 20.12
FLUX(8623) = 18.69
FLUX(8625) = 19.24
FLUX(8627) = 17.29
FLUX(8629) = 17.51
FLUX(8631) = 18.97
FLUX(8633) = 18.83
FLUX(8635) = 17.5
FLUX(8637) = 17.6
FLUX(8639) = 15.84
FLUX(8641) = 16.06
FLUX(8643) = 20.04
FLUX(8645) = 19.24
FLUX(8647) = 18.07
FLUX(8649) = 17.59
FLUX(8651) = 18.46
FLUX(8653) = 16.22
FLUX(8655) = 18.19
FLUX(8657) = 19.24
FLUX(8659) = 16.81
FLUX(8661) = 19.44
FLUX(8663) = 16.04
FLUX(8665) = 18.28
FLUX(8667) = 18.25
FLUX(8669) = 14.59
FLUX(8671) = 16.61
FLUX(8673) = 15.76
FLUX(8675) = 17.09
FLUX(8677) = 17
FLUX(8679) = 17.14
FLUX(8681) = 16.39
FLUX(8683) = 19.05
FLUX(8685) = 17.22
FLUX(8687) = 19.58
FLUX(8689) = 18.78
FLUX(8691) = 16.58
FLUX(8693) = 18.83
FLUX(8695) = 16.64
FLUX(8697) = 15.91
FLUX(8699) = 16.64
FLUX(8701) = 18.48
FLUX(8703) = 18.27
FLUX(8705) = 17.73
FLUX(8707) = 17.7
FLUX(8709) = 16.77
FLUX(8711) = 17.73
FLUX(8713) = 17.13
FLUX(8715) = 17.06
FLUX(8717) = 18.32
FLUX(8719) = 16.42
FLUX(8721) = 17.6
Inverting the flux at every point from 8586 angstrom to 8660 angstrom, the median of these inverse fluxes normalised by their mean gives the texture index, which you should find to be 0.99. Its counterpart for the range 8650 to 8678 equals 1.01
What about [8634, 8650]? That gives 1.00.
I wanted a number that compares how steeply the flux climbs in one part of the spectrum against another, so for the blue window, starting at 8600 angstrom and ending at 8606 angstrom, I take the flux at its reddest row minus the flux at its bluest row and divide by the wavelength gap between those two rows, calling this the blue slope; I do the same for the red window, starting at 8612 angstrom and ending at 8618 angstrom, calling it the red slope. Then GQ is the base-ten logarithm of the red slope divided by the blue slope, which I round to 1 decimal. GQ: 0.4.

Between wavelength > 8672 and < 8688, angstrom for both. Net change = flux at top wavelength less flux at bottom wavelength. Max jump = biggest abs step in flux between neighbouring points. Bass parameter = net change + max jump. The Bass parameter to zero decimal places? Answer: 6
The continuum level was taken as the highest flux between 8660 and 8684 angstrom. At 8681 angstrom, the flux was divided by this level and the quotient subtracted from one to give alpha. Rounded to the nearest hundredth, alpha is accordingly 0.16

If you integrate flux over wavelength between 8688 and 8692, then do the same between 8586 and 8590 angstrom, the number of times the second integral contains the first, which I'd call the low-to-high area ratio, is 1.033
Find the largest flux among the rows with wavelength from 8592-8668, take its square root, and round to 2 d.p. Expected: 4.50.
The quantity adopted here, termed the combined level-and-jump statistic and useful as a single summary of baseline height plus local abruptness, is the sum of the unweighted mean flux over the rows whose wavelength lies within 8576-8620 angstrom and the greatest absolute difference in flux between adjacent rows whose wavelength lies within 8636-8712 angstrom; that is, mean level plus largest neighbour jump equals 22.6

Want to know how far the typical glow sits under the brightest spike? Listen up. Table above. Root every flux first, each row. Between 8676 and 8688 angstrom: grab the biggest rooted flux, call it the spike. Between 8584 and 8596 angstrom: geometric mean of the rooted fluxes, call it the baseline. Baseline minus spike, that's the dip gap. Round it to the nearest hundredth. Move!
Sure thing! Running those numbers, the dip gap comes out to -0.18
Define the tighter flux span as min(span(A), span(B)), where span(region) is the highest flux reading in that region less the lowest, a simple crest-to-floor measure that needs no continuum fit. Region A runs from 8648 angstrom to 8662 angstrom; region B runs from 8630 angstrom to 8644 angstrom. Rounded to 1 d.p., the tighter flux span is 3.2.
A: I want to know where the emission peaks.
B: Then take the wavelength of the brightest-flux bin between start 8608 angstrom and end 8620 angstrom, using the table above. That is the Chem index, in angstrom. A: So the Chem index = 8617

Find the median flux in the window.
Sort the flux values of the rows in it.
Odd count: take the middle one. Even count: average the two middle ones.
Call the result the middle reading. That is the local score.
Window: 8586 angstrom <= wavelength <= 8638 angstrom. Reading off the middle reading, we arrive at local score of 18.6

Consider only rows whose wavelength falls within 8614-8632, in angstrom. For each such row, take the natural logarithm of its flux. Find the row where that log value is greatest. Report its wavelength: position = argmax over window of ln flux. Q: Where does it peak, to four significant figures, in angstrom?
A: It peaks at 8621 angstrom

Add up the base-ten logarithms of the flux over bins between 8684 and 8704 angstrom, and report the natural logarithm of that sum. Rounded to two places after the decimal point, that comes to 2.52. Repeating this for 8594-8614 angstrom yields 2.55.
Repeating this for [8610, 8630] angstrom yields 2.54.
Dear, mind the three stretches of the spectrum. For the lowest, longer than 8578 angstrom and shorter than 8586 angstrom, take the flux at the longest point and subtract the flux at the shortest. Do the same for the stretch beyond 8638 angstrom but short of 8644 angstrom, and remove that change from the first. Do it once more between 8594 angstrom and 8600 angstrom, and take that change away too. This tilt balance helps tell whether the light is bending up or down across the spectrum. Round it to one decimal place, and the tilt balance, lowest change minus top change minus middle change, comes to -5.3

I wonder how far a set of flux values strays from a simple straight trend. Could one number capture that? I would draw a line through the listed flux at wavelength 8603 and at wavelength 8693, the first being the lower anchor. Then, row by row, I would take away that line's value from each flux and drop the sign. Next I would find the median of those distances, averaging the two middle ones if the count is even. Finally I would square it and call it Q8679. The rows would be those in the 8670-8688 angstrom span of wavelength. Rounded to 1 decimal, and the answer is 3.3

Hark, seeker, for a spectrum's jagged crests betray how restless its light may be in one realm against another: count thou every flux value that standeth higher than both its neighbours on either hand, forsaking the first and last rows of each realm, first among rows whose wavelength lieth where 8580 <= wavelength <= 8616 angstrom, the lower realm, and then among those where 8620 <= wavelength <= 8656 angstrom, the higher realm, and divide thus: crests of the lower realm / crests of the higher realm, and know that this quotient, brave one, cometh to 0.80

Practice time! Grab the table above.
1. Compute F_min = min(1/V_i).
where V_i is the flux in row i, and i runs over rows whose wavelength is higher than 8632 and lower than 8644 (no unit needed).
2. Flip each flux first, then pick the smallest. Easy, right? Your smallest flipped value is 0.0499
